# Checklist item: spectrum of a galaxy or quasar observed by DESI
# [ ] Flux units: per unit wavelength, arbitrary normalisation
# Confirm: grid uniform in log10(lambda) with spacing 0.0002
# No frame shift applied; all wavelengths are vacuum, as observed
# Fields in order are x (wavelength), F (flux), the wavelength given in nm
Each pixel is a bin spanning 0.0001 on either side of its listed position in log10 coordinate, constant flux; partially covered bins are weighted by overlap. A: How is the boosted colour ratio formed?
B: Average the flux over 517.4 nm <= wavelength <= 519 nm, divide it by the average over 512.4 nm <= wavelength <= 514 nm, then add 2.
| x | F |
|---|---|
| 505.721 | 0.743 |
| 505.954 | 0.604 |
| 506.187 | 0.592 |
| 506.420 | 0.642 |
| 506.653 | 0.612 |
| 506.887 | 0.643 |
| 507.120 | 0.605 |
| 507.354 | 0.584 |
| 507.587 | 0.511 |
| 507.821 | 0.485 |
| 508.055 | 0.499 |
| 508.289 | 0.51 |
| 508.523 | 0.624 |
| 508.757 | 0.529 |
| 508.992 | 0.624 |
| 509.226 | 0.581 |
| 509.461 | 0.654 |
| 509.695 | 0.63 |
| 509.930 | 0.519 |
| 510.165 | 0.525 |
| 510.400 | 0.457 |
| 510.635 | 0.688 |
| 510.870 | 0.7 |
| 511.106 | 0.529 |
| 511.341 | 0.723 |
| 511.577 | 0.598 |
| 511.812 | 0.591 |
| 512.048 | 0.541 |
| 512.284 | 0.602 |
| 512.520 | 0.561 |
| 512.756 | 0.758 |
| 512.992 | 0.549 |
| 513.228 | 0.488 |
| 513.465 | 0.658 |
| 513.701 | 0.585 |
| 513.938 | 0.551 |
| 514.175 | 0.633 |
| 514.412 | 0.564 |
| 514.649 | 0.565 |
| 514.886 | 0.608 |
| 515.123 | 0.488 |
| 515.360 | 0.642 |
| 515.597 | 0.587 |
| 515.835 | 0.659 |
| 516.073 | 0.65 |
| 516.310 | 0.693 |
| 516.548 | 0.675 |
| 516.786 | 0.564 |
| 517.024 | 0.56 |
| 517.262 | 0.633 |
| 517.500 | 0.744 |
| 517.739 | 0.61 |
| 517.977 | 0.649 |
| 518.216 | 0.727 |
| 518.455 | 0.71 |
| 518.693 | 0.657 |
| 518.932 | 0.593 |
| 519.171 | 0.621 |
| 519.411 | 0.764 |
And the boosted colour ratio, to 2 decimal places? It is 3.13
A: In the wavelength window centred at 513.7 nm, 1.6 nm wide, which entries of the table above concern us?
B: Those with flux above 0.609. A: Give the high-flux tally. 2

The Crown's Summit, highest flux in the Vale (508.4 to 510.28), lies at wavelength 509.461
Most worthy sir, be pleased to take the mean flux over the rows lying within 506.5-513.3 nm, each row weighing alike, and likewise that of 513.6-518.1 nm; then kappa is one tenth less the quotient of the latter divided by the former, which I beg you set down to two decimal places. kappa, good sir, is -0.95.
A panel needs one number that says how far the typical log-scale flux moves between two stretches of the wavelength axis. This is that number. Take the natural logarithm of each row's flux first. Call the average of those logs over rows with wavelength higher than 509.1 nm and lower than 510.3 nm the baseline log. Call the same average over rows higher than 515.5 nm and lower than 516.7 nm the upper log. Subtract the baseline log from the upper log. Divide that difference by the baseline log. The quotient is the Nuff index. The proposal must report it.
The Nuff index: -0.22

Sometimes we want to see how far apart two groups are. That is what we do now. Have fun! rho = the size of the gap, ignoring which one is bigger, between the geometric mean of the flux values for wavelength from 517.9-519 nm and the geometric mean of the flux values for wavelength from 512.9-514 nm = 0.10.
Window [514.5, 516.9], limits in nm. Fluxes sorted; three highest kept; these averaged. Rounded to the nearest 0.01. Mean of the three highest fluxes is 0.68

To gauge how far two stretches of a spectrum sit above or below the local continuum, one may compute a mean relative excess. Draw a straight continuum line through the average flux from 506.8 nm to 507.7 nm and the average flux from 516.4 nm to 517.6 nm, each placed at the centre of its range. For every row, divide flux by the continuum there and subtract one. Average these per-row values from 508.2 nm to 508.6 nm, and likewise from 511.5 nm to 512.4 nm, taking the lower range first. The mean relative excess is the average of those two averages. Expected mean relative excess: -0.043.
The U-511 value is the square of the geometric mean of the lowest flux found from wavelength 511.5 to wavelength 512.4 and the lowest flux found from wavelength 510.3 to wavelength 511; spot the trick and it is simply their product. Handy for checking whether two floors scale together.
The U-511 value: 0.25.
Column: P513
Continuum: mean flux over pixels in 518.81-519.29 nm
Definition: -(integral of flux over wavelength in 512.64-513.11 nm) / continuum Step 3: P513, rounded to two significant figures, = -0.51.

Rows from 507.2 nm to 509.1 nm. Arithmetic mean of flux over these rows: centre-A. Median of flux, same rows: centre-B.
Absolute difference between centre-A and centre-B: 0.026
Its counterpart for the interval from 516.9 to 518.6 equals 0.013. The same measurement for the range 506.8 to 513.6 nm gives 0.001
